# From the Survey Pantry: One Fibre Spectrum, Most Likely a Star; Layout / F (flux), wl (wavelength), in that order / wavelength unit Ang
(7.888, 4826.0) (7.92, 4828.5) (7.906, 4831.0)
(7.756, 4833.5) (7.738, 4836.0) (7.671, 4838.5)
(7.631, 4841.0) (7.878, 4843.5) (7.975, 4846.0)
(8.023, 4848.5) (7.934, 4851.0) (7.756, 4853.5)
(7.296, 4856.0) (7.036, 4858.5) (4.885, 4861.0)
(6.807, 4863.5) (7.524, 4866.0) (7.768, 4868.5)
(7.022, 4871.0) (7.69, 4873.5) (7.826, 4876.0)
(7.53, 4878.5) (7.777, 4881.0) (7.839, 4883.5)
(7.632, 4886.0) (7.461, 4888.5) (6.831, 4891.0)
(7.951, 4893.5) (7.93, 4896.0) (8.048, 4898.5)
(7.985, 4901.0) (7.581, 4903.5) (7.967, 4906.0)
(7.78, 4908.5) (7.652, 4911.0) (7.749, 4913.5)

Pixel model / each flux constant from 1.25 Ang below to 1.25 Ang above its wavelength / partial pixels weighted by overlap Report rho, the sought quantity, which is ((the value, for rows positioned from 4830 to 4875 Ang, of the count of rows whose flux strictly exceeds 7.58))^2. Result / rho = 144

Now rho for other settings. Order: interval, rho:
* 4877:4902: 49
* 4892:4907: 36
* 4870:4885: 16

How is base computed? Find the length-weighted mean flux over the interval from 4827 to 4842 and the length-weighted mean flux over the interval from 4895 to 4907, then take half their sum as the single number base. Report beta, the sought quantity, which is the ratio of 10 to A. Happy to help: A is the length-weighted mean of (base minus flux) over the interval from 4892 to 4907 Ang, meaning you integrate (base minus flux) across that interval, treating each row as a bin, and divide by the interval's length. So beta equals -185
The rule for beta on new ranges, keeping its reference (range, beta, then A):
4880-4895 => 40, 0.25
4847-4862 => 16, 0.63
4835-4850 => 674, 0.01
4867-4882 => 42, 0.24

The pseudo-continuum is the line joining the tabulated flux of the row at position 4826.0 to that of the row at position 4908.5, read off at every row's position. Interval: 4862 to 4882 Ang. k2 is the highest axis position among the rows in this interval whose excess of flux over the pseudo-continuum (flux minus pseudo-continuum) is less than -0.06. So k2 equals 4878.5 Ang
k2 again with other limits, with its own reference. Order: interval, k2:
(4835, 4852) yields 4841.0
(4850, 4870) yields 4868.5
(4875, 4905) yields 4903.5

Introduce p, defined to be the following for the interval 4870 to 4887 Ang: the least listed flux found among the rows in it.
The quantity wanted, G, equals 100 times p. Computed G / 702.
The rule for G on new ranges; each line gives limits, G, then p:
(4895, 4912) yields 758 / 7.581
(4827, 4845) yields 763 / 7.631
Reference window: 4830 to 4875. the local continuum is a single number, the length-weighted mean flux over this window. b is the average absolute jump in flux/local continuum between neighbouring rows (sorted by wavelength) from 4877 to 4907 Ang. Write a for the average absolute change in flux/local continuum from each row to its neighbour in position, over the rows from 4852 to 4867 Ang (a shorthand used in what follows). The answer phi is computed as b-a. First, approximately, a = 0.148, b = 0.0418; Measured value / -0.11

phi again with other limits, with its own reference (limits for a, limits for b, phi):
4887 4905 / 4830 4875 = 0.01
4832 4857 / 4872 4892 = 0.01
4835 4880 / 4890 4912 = -0.03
